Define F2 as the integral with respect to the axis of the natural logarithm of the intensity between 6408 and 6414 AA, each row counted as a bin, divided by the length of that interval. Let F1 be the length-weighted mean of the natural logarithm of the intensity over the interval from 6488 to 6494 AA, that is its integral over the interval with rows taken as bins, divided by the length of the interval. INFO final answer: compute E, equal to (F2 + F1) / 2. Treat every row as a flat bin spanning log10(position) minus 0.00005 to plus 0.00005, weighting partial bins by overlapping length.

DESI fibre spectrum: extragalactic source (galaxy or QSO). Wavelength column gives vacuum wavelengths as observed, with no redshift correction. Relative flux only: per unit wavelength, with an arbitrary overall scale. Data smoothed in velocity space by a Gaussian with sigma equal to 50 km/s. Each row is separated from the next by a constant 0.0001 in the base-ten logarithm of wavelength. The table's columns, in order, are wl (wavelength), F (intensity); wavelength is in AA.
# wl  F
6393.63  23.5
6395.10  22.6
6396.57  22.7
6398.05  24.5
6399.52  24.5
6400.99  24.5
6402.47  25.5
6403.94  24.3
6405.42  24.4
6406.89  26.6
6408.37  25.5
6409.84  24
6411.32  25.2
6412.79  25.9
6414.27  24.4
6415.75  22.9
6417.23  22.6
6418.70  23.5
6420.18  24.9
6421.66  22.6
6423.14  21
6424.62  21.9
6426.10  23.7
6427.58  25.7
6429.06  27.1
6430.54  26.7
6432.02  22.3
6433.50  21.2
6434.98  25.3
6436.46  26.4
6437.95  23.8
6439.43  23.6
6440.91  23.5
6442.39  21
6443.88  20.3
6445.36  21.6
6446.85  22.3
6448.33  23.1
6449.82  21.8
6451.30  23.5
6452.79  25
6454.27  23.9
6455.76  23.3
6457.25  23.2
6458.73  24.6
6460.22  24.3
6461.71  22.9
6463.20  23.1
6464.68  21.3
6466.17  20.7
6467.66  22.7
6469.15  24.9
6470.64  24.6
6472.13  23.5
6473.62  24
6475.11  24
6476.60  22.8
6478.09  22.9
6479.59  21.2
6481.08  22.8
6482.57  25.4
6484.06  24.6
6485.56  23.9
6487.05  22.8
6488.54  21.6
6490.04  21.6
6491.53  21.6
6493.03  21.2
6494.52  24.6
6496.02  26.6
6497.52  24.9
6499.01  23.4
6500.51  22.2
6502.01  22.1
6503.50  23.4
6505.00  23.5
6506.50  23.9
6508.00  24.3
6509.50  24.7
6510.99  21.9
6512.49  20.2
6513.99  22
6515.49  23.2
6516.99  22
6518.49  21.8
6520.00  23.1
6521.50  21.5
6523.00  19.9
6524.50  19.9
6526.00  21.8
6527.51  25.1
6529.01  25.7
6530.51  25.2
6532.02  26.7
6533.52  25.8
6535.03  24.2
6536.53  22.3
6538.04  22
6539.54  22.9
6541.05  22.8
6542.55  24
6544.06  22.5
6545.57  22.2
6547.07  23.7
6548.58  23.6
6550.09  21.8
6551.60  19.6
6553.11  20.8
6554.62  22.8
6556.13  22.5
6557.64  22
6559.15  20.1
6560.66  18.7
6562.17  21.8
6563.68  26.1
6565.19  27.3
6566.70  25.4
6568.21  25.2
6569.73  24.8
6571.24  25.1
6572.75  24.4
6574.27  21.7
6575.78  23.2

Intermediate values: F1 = 3.07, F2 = 3.22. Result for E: 3.15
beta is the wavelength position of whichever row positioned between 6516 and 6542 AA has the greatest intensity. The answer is 6532.02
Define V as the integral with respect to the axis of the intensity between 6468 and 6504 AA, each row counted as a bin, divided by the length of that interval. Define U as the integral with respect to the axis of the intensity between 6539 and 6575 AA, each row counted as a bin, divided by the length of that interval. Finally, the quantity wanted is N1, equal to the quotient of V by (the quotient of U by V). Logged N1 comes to 23.7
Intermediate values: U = 23.0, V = 23.4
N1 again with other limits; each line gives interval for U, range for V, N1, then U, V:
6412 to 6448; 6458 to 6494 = 22.6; 23.5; 23.1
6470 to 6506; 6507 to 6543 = 22.8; 23.3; 23.0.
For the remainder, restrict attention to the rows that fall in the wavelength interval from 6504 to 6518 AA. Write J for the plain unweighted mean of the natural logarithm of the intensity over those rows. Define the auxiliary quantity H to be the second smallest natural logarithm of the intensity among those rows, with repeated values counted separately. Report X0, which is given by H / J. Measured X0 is 0.987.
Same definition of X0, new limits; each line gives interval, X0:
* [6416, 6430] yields 0.976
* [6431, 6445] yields 0.971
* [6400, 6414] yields 0.990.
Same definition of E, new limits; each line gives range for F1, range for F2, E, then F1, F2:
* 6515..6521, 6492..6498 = 3.14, 3.11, 3.18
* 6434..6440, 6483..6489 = 3.18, 3.20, 3.15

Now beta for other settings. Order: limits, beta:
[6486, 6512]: 6496.02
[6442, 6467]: 6452.79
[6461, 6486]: 6482.57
